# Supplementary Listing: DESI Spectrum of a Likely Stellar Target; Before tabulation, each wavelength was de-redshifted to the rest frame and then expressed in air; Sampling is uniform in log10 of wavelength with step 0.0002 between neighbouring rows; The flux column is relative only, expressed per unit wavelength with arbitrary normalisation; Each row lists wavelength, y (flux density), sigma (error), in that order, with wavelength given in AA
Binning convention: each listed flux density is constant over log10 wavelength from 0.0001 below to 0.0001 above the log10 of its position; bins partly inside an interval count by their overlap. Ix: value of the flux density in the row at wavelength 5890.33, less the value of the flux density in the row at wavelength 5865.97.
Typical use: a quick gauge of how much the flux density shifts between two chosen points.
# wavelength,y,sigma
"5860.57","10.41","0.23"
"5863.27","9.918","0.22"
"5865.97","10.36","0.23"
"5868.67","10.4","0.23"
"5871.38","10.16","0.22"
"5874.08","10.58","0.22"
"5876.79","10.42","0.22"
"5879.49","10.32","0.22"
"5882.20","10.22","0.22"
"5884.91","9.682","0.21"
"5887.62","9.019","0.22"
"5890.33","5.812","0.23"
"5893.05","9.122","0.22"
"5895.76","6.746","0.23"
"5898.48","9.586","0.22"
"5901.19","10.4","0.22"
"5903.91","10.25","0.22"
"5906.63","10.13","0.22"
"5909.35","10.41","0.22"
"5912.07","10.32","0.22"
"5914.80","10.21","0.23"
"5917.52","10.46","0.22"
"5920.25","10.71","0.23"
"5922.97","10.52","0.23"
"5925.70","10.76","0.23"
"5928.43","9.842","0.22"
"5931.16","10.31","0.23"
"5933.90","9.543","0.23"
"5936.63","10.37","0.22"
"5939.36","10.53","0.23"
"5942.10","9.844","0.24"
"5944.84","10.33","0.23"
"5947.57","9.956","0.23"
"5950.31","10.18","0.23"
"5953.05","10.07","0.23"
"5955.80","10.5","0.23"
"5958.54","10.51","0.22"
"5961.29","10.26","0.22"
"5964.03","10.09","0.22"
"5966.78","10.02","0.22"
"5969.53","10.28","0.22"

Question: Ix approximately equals -4.5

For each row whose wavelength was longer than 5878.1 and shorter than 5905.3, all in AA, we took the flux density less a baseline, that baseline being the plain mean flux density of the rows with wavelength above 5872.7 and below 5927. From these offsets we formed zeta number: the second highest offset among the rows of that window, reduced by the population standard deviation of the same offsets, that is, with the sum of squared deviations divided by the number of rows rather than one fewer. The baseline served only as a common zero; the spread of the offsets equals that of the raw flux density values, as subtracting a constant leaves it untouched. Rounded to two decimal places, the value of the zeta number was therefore -0.97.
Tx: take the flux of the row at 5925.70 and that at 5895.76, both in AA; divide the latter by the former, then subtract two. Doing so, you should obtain -1.37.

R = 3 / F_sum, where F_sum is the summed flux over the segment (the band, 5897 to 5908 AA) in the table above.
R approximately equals 0.0743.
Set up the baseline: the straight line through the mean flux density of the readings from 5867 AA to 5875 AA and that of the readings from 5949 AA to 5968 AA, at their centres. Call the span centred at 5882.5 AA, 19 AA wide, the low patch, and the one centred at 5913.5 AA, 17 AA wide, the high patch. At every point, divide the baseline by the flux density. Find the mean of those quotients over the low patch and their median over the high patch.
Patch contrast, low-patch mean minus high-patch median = 0.15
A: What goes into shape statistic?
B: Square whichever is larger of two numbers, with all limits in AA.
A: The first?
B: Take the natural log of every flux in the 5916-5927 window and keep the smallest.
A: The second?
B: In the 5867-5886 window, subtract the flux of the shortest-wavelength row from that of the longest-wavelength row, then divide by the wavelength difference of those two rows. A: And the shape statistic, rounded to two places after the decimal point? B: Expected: 5.51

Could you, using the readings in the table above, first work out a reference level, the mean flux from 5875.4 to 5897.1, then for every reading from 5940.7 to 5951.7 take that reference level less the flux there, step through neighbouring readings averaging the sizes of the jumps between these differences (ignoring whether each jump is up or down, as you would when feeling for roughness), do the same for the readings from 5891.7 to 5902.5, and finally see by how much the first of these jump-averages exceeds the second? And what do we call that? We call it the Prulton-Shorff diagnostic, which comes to -1.6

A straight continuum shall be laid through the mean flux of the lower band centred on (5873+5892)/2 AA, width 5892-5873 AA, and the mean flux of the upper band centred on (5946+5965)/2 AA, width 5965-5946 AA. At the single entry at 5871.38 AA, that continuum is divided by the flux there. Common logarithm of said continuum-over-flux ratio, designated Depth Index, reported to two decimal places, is -0.04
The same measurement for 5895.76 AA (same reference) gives 0.15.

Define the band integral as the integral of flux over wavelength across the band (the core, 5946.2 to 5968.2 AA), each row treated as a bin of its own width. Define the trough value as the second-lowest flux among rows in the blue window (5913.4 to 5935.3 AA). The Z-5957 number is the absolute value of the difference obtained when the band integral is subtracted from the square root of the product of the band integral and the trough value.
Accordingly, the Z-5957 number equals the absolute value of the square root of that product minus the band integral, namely 177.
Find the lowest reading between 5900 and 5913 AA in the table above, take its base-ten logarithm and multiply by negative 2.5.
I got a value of -2.51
